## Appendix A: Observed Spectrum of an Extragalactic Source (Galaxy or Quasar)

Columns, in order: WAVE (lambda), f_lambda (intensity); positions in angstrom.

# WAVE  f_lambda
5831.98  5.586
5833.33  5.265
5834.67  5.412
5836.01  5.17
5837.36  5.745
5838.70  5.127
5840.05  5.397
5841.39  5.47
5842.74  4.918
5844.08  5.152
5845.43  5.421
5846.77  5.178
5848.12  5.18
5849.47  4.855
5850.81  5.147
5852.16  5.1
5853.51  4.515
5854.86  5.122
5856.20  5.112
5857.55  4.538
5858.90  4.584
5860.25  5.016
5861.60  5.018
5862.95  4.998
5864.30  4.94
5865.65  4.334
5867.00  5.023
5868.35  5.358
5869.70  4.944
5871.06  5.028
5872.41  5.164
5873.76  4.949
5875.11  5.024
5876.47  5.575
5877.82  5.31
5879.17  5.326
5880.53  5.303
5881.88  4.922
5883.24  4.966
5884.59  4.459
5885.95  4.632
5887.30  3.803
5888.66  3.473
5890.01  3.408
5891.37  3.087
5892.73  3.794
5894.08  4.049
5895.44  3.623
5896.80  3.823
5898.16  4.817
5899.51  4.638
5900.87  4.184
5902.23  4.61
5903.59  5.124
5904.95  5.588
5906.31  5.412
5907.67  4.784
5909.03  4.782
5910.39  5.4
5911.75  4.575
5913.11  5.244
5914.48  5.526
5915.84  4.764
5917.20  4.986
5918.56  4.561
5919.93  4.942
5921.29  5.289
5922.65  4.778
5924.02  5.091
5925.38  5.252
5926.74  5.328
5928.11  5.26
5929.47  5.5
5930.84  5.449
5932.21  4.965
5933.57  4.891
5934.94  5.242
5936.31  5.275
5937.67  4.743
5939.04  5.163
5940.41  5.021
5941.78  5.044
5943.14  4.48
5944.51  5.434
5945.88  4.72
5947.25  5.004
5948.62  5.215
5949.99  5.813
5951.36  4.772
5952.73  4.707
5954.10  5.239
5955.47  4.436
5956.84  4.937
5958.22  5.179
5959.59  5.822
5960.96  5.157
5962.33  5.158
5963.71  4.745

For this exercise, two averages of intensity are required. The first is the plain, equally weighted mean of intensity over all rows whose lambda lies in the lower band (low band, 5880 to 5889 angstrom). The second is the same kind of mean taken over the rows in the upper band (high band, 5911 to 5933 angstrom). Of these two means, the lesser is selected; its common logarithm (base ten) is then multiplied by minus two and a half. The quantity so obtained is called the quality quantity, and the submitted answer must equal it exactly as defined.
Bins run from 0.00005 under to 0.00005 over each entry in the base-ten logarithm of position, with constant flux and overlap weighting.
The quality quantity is -1.64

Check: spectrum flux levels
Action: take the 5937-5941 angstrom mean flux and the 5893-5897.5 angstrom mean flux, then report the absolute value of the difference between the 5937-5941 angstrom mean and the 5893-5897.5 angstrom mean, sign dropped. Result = 1.14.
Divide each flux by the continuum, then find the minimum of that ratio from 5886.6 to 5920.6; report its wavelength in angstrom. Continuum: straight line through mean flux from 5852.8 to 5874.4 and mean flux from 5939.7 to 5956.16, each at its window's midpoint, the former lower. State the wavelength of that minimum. 5891.37 angstrom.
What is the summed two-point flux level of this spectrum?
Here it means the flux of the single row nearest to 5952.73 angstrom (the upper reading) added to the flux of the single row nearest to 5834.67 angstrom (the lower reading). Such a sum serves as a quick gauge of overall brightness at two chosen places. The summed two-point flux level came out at 10.1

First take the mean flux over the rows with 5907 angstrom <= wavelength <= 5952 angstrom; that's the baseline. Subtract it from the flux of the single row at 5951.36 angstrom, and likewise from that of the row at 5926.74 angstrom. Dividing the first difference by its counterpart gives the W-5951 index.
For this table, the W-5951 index -1.2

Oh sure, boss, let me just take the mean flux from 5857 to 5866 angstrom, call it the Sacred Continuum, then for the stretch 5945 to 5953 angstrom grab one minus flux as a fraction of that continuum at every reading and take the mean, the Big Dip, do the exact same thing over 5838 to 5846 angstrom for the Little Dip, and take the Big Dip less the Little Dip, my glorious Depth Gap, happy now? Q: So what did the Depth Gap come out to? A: 0.04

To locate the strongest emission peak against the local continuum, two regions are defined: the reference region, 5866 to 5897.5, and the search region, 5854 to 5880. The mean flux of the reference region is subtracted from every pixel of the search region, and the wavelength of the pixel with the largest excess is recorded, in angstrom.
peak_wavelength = 5876.47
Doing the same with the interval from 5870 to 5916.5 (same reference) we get 5904.95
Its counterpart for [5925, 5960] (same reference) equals 5959.59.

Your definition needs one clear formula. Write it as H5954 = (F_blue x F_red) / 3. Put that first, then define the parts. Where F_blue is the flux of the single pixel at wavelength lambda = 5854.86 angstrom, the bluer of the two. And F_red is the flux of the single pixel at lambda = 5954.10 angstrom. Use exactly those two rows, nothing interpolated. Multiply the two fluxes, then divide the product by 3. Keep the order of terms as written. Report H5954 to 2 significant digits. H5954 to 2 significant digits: 8.9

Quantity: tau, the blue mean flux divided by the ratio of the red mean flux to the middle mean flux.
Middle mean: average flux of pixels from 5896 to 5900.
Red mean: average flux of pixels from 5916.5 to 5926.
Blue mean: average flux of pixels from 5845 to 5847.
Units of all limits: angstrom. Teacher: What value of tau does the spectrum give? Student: 4.70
